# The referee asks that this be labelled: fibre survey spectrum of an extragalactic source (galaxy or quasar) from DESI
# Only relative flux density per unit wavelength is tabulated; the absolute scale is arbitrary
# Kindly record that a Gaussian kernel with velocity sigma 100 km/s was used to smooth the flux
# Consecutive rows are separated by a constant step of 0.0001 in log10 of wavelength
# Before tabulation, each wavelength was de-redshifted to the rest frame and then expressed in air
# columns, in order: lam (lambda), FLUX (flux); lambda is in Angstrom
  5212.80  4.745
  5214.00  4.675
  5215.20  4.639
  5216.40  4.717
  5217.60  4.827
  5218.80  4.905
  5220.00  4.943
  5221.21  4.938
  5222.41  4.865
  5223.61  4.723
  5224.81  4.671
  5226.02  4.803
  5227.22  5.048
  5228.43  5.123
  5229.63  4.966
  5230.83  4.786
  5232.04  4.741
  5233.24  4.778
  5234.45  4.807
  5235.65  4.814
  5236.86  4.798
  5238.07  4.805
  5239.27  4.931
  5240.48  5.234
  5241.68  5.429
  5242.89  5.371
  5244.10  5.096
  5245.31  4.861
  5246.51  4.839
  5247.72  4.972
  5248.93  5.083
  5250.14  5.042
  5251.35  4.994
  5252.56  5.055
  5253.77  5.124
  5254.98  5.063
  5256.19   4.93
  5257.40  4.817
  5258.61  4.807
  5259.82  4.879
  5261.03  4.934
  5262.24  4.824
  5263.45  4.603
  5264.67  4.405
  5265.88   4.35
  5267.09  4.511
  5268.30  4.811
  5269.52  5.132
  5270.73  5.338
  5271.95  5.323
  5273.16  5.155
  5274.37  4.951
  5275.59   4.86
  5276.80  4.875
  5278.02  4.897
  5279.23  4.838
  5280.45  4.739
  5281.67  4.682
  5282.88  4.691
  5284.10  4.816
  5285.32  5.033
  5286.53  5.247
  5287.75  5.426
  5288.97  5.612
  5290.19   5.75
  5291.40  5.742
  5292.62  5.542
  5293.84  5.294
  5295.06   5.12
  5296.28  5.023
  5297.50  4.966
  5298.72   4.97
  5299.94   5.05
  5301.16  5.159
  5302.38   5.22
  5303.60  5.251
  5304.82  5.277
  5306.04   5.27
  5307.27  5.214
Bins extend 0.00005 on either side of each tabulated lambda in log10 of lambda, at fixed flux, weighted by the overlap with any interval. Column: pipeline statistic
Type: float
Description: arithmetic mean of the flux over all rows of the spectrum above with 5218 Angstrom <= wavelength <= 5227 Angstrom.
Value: 4.84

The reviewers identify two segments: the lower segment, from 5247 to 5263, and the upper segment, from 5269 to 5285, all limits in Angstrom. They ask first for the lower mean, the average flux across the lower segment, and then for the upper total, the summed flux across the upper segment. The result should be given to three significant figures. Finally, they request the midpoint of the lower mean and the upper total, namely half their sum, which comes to 34.6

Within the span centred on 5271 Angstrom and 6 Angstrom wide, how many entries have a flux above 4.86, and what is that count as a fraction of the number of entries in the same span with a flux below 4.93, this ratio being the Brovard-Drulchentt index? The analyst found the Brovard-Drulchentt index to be 4.0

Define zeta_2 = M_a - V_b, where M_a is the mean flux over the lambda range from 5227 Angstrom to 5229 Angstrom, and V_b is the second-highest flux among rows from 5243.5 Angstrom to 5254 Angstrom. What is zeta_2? 0.0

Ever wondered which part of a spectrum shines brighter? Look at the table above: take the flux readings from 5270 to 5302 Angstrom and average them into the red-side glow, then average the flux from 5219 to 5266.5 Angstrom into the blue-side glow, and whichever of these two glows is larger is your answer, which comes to 5.12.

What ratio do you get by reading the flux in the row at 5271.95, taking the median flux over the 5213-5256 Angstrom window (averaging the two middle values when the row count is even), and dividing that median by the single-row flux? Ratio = 0.921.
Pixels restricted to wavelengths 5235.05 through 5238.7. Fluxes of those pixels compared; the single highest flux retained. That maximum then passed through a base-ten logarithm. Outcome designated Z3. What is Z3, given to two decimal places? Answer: 0.68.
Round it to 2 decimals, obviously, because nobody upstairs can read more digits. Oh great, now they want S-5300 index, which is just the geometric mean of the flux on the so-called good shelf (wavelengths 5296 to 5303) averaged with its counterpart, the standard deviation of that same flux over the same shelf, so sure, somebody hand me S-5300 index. 2.58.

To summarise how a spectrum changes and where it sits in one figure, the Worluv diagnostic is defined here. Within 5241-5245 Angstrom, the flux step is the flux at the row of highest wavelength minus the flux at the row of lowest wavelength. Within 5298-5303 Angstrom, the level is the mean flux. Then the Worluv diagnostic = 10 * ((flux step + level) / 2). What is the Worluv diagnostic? 23.8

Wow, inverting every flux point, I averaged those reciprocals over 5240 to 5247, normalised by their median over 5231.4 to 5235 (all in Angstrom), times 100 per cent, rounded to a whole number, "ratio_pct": 93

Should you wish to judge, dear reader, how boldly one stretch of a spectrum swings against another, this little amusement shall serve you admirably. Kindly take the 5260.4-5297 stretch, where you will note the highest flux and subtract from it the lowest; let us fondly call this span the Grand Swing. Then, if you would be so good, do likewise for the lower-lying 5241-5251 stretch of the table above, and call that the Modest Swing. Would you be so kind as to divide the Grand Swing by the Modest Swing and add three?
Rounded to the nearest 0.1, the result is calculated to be 5.4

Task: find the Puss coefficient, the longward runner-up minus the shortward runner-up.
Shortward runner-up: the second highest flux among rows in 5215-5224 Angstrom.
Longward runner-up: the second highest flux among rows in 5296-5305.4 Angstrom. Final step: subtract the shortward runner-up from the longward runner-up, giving 0.31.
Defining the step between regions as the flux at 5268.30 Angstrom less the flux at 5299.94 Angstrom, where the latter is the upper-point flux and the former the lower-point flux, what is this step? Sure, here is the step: -0.24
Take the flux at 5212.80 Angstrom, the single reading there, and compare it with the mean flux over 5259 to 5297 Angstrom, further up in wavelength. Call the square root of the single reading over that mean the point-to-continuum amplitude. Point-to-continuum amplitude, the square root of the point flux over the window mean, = 0.973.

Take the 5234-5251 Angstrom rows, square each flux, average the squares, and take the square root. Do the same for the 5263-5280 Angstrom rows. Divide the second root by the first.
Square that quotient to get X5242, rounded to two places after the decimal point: 0.94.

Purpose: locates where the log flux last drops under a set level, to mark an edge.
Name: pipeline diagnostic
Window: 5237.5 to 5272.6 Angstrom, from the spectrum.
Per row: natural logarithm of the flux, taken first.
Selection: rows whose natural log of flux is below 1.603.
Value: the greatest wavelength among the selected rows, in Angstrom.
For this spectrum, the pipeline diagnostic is 5268.30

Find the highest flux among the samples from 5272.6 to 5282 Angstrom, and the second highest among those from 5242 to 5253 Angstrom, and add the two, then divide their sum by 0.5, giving 20.50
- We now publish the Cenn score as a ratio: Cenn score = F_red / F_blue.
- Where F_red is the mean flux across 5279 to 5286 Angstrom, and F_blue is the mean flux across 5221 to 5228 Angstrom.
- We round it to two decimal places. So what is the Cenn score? 0.99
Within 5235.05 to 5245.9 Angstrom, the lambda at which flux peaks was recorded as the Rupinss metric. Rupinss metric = 5241.68 Angstrom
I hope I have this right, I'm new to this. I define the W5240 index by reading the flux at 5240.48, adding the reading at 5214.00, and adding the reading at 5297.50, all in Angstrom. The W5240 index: 14.9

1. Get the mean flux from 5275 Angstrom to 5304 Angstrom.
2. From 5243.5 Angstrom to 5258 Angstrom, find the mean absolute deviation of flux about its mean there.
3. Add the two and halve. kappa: 2.60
